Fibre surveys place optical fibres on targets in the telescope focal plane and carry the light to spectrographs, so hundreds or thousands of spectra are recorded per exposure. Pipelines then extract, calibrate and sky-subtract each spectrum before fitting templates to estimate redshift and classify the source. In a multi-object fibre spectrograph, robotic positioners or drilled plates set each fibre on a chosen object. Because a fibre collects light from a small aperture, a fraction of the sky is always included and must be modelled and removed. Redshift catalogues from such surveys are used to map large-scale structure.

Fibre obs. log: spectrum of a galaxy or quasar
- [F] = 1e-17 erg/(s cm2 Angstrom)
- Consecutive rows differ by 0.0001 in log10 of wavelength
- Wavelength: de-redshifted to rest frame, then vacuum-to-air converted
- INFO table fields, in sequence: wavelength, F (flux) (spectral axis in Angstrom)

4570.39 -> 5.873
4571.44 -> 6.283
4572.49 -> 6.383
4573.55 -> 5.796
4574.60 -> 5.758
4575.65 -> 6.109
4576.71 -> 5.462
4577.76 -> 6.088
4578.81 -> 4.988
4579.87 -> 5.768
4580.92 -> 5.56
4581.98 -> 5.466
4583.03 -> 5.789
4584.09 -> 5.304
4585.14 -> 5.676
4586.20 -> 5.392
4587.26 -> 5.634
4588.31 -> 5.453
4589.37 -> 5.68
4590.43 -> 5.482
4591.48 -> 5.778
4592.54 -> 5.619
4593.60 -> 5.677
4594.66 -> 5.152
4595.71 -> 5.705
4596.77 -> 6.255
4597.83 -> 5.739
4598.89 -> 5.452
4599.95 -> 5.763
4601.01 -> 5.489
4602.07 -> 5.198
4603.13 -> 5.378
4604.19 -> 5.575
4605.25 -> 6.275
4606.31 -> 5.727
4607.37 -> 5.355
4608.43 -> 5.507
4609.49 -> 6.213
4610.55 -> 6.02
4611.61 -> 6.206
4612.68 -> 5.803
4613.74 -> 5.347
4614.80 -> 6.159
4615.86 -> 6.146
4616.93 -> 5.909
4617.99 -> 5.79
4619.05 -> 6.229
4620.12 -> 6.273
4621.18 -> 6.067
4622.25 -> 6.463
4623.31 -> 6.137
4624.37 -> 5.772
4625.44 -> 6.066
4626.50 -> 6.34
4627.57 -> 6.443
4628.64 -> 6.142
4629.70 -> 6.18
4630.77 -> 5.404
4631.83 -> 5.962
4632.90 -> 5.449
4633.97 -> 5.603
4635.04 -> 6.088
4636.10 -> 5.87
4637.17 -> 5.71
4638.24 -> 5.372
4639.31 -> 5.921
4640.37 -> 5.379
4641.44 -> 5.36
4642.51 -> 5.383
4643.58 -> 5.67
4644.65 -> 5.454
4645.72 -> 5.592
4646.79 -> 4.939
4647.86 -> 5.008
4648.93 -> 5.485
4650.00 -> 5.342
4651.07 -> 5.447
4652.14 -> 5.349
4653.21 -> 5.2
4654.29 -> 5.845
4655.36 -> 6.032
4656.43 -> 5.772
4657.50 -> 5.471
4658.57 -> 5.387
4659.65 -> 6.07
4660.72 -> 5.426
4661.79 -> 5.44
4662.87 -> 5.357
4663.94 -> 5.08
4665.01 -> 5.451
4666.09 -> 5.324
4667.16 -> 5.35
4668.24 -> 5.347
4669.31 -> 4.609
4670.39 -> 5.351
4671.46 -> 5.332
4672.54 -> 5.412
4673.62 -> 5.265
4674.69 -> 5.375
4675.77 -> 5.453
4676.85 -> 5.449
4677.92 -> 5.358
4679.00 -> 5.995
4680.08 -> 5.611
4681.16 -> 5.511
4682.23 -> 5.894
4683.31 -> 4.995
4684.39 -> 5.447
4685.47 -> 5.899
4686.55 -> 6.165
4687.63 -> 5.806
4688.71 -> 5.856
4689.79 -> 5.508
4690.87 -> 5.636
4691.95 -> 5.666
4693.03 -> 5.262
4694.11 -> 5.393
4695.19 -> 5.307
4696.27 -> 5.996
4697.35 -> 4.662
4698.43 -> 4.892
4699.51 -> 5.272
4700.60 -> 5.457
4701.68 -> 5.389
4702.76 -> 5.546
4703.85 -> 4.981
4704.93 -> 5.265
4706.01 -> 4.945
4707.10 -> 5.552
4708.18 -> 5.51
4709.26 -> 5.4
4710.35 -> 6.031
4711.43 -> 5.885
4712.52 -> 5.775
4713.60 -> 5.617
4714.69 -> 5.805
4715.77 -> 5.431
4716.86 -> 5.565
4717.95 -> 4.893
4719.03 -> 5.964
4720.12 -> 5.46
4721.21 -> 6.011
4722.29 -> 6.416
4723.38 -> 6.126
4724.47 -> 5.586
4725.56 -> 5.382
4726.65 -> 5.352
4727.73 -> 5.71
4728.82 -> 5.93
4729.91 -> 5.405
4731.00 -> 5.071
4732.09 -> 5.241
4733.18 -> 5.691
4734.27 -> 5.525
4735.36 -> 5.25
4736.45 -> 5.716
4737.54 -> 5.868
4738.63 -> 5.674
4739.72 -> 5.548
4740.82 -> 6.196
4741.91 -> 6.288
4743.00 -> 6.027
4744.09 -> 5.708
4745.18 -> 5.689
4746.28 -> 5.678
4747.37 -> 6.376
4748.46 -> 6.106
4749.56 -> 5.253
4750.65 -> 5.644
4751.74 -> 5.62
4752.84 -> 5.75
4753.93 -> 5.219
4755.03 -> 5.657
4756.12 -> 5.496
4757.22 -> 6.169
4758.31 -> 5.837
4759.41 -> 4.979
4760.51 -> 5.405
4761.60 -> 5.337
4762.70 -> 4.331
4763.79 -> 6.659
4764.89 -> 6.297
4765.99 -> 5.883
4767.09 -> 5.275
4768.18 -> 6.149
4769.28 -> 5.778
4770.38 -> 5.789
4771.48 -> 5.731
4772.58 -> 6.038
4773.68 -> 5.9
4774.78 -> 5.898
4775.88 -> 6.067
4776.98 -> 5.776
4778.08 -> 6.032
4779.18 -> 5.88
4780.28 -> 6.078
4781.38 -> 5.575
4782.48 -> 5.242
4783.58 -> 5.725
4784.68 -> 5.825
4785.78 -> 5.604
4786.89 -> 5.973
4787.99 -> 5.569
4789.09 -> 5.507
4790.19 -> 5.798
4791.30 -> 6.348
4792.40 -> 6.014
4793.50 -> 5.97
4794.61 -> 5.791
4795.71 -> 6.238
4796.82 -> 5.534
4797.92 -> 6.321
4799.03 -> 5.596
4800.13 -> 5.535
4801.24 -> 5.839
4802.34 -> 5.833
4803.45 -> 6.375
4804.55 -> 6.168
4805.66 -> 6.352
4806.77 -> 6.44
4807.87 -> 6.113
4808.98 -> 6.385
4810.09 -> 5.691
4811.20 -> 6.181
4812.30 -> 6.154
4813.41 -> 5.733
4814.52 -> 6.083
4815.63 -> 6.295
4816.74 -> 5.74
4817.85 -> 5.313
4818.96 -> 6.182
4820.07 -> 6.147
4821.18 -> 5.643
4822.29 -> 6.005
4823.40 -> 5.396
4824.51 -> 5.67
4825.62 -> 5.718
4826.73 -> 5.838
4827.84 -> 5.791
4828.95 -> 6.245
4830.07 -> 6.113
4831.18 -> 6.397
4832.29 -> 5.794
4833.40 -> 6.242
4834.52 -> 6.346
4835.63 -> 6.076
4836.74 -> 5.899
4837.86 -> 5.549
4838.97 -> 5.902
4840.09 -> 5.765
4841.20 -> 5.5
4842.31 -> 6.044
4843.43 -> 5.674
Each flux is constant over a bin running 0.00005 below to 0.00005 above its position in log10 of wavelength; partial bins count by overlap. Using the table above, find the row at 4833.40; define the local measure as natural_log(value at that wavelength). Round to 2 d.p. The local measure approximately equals 1.83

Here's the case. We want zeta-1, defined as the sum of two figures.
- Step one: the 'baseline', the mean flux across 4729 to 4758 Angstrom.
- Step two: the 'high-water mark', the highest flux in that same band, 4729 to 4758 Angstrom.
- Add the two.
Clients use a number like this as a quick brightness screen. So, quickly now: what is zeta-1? 12.1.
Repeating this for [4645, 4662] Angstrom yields 11.6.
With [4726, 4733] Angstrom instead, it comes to 11.4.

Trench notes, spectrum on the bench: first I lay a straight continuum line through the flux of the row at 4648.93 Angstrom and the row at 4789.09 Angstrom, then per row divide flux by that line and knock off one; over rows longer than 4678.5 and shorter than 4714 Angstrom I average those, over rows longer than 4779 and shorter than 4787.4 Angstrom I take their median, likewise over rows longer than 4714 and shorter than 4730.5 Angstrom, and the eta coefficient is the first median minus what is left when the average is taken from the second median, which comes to 0.037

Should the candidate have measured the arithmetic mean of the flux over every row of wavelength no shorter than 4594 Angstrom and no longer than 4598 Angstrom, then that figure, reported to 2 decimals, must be 5.71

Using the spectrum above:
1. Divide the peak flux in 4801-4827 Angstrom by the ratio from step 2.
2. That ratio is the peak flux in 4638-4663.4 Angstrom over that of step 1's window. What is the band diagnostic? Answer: 6.83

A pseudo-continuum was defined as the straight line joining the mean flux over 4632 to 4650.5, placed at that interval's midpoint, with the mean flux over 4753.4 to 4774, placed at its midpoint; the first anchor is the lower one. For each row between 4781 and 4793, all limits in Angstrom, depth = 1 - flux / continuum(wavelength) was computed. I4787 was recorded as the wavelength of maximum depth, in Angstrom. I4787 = 4782.48 Angstrom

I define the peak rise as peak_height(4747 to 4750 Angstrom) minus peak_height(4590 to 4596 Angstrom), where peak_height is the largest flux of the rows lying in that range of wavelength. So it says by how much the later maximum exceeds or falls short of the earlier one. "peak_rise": 0.60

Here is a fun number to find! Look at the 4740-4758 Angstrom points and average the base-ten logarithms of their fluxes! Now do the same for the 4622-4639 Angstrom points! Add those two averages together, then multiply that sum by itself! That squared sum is 2.36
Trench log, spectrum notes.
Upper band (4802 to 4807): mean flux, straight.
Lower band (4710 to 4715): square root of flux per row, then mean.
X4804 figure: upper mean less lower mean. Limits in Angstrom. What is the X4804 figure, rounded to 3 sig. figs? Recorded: 3.82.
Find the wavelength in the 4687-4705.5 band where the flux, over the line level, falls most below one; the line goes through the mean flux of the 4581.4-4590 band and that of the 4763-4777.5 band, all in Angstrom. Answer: 4697.35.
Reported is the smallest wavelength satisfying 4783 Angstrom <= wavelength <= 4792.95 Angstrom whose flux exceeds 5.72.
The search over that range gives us 4783.58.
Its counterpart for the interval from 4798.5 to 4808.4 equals 4801.24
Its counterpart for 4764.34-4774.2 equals 4764.89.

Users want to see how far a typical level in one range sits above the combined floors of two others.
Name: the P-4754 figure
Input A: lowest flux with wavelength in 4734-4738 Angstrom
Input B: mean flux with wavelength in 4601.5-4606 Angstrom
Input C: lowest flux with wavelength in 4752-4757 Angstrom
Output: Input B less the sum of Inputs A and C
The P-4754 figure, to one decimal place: -4.9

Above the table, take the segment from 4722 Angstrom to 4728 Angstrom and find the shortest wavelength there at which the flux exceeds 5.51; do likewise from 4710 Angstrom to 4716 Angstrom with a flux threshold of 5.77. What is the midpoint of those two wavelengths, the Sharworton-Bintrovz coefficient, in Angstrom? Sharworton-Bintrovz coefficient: 4716.3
